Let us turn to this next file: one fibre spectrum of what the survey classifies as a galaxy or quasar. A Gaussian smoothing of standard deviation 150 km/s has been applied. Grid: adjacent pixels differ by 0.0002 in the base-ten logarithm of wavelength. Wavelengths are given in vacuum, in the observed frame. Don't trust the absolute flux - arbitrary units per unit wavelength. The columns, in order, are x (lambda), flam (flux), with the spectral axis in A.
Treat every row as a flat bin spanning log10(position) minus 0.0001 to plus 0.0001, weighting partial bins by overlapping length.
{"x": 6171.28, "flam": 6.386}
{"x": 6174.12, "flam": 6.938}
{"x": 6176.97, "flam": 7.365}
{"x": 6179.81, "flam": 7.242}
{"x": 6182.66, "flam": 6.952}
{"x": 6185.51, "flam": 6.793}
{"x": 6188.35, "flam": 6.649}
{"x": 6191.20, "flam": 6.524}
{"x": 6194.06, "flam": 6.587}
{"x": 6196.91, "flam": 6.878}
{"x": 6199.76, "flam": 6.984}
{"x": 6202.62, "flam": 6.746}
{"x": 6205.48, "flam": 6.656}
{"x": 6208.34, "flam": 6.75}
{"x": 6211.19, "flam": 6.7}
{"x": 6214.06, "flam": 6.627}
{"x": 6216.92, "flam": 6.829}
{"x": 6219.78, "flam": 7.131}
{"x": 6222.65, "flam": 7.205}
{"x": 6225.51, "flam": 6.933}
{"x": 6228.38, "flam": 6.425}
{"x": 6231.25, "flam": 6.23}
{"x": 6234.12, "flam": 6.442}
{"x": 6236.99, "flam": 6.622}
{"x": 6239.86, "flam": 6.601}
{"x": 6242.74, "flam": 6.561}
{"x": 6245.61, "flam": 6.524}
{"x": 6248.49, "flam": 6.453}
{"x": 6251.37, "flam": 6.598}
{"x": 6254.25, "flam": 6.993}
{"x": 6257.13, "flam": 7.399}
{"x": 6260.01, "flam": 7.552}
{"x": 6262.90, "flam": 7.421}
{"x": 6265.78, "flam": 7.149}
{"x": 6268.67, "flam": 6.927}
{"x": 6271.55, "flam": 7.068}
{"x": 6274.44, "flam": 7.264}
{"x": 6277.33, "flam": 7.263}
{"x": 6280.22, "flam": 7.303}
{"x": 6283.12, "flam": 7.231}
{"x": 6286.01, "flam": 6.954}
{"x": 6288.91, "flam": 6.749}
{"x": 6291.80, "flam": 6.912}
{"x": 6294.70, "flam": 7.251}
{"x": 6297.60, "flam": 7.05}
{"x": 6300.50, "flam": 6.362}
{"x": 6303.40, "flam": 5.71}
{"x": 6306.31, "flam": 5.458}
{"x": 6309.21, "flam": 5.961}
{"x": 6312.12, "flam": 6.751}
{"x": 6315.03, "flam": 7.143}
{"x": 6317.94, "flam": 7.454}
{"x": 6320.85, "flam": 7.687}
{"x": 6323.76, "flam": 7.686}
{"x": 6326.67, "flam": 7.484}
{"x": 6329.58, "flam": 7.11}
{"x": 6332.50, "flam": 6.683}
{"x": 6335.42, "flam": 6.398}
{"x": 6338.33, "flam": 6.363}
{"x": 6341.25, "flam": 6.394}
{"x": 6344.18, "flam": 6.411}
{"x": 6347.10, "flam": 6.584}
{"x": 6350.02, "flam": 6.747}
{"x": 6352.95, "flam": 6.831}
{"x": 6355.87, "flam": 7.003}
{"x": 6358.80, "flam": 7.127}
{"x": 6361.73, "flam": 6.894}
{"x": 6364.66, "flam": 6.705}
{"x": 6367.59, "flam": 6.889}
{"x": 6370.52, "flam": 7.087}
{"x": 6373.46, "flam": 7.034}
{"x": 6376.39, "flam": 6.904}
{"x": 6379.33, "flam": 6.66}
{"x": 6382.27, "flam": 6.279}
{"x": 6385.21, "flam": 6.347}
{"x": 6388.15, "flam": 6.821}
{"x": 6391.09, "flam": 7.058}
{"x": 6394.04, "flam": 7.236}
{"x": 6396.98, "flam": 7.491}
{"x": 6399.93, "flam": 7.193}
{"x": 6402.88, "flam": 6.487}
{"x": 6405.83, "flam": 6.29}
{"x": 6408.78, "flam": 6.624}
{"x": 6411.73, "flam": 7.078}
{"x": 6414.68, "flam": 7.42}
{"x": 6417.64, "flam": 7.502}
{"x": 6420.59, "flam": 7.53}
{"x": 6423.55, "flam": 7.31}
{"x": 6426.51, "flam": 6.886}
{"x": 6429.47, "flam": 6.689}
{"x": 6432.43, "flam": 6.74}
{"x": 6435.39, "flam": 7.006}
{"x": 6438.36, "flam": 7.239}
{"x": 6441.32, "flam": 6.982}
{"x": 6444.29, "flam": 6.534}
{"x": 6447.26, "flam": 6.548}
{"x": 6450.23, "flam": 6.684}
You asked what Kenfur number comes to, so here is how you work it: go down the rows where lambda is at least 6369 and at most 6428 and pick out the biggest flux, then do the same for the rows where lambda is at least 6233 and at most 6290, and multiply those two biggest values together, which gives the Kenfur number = 56.9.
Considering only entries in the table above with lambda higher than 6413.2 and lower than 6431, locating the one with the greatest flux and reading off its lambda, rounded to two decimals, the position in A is 6420.59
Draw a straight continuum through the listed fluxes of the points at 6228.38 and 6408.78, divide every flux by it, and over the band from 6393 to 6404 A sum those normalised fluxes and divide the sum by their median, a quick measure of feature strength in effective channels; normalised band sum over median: 3.94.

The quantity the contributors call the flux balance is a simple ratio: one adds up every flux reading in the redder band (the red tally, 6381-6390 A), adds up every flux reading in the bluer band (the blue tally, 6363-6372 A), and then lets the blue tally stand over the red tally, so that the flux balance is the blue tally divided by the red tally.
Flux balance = 1.06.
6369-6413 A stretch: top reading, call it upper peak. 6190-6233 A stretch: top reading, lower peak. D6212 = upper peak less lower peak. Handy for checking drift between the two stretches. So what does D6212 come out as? 0.29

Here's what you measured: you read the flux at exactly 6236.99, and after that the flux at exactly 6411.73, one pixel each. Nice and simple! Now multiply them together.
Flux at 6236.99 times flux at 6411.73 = 46.9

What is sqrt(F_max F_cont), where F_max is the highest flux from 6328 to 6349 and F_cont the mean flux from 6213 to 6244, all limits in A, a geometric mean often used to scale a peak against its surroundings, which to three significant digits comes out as 6.90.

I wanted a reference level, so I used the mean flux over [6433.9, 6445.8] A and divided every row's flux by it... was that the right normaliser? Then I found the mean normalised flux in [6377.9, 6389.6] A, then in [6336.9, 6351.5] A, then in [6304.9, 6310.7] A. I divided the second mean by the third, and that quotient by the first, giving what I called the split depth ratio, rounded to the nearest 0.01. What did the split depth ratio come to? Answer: 1.21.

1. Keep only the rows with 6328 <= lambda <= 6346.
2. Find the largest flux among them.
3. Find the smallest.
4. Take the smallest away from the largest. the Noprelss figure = 0.75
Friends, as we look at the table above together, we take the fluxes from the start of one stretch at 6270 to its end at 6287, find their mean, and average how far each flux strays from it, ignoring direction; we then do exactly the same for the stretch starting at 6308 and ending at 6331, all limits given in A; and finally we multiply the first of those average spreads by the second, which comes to 0.047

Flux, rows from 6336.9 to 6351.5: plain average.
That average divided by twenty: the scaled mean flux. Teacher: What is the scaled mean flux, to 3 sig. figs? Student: 0.325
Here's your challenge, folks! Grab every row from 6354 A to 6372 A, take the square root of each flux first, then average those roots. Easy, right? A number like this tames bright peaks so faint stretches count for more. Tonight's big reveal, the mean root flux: 2.64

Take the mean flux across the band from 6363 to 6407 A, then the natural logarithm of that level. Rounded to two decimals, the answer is 1.92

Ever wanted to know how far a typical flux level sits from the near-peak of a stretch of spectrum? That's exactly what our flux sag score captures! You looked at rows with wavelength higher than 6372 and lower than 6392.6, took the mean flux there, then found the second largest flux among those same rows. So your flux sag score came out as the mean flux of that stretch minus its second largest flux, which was -0.305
